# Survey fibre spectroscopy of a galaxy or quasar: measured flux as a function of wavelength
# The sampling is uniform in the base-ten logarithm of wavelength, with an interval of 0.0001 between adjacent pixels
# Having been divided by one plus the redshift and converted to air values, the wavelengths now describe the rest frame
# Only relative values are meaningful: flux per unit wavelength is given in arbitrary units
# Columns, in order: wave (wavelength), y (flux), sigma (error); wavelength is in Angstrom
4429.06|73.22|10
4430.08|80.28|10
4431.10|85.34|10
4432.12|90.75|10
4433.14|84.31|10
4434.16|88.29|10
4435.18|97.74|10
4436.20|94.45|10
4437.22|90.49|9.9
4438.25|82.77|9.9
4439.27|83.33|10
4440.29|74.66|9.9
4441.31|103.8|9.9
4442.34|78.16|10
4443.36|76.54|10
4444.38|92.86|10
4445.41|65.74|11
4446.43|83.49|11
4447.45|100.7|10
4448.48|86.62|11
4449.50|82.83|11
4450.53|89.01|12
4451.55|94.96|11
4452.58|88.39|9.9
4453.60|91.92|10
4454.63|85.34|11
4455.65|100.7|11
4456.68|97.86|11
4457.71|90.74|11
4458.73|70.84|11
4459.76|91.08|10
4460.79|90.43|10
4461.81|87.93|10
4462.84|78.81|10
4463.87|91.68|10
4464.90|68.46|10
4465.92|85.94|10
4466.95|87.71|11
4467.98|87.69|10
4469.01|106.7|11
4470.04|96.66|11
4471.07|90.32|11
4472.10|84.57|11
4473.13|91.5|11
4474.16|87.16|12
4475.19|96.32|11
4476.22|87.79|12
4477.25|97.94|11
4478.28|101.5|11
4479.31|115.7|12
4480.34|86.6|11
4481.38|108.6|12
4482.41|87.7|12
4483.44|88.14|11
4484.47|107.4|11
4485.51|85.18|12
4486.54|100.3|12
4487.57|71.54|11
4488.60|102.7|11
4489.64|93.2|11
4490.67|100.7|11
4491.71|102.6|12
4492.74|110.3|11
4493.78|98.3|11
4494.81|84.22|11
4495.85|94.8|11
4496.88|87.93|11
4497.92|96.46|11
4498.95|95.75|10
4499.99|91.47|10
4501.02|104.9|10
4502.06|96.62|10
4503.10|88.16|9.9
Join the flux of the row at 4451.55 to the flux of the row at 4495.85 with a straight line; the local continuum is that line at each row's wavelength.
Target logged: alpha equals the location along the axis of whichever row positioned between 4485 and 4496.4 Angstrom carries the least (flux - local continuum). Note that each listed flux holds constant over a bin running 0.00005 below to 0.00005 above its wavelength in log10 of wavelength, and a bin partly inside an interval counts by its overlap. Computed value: 4487.57 Angstrom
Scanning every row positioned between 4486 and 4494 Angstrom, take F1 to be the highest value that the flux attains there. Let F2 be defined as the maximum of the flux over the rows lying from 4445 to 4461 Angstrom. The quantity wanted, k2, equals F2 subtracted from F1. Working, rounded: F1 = 110.3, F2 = 100.7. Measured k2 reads 10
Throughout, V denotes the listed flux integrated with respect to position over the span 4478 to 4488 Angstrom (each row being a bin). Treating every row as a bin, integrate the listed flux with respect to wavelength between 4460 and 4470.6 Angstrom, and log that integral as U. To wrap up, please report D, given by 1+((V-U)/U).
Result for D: 1.02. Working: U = 936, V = 953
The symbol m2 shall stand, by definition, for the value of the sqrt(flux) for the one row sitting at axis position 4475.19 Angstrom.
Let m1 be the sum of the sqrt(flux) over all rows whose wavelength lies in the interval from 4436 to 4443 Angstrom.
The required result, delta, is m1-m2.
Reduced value 55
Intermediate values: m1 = 65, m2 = 9.8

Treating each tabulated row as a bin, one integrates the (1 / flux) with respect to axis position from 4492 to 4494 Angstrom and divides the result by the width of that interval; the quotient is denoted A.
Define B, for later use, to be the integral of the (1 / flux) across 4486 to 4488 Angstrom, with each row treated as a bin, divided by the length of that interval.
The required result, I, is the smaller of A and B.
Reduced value 0.0095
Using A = 0.0095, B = 0.0119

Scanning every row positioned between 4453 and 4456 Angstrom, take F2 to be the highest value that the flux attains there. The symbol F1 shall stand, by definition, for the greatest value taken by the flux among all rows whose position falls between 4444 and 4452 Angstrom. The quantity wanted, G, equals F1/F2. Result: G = 1.00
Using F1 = 100.7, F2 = 100.7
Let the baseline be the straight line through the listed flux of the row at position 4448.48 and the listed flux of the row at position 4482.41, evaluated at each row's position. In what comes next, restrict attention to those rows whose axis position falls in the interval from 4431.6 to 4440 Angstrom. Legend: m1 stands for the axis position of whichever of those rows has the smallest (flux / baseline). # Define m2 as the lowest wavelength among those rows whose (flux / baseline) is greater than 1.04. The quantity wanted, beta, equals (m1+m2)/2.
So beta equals 4435.2 Angstrom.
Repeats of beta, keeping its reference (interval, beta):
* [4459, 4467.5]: 4462.3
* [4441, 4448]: 4443.4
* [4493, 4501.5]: 4494.3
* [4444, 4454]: 4444.9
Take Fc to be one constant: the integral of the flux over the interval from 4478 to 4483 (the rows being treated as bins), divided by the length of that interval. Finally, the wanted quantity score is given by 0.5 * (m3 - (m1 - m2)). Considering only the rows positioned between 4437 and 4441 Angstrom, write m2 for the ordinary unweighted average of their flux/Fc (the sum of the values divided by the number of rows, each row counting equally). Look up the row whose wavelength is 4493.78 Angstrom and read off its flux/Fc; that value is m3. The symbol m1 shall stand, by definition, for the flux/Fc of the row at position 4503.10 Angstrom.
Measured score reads 0.47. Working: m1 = 0.884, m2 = 0.83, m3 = 0.99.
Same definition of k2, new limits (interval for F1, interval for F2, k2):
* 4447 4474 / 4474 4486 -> -9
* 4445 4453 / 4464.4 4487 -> -15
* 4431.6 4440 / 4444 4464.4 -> -3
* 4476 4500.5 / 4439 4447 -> 12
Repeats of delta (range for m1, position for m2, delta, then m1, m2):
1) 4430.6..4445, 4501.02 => 120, 131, 10.2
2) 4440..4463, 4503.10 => 205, 214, 9.4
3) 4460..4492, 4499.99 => 288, 298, 9.6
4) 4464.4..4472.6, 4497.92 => 65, 75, 9.8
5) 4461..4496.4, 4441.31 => 317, 328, 10.2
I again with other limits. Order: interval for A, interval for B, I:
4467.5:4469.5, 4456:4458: 0.0104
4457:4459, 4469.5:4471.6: 0.0107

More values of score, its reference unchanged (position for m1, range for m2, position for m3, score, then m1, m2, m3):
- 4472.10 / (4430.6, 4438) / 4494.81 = 0.45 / 0.848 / 0.90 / 0.84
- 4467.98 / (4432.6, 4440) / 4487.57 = 0.36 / 0.879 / 0.89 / 0.72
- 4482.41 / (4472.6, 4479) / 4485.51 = 0.46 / 0.879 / 0.94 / 0.85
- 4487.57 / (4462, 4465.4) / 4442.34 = 0.43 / 0.717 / 0.80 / 0.78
